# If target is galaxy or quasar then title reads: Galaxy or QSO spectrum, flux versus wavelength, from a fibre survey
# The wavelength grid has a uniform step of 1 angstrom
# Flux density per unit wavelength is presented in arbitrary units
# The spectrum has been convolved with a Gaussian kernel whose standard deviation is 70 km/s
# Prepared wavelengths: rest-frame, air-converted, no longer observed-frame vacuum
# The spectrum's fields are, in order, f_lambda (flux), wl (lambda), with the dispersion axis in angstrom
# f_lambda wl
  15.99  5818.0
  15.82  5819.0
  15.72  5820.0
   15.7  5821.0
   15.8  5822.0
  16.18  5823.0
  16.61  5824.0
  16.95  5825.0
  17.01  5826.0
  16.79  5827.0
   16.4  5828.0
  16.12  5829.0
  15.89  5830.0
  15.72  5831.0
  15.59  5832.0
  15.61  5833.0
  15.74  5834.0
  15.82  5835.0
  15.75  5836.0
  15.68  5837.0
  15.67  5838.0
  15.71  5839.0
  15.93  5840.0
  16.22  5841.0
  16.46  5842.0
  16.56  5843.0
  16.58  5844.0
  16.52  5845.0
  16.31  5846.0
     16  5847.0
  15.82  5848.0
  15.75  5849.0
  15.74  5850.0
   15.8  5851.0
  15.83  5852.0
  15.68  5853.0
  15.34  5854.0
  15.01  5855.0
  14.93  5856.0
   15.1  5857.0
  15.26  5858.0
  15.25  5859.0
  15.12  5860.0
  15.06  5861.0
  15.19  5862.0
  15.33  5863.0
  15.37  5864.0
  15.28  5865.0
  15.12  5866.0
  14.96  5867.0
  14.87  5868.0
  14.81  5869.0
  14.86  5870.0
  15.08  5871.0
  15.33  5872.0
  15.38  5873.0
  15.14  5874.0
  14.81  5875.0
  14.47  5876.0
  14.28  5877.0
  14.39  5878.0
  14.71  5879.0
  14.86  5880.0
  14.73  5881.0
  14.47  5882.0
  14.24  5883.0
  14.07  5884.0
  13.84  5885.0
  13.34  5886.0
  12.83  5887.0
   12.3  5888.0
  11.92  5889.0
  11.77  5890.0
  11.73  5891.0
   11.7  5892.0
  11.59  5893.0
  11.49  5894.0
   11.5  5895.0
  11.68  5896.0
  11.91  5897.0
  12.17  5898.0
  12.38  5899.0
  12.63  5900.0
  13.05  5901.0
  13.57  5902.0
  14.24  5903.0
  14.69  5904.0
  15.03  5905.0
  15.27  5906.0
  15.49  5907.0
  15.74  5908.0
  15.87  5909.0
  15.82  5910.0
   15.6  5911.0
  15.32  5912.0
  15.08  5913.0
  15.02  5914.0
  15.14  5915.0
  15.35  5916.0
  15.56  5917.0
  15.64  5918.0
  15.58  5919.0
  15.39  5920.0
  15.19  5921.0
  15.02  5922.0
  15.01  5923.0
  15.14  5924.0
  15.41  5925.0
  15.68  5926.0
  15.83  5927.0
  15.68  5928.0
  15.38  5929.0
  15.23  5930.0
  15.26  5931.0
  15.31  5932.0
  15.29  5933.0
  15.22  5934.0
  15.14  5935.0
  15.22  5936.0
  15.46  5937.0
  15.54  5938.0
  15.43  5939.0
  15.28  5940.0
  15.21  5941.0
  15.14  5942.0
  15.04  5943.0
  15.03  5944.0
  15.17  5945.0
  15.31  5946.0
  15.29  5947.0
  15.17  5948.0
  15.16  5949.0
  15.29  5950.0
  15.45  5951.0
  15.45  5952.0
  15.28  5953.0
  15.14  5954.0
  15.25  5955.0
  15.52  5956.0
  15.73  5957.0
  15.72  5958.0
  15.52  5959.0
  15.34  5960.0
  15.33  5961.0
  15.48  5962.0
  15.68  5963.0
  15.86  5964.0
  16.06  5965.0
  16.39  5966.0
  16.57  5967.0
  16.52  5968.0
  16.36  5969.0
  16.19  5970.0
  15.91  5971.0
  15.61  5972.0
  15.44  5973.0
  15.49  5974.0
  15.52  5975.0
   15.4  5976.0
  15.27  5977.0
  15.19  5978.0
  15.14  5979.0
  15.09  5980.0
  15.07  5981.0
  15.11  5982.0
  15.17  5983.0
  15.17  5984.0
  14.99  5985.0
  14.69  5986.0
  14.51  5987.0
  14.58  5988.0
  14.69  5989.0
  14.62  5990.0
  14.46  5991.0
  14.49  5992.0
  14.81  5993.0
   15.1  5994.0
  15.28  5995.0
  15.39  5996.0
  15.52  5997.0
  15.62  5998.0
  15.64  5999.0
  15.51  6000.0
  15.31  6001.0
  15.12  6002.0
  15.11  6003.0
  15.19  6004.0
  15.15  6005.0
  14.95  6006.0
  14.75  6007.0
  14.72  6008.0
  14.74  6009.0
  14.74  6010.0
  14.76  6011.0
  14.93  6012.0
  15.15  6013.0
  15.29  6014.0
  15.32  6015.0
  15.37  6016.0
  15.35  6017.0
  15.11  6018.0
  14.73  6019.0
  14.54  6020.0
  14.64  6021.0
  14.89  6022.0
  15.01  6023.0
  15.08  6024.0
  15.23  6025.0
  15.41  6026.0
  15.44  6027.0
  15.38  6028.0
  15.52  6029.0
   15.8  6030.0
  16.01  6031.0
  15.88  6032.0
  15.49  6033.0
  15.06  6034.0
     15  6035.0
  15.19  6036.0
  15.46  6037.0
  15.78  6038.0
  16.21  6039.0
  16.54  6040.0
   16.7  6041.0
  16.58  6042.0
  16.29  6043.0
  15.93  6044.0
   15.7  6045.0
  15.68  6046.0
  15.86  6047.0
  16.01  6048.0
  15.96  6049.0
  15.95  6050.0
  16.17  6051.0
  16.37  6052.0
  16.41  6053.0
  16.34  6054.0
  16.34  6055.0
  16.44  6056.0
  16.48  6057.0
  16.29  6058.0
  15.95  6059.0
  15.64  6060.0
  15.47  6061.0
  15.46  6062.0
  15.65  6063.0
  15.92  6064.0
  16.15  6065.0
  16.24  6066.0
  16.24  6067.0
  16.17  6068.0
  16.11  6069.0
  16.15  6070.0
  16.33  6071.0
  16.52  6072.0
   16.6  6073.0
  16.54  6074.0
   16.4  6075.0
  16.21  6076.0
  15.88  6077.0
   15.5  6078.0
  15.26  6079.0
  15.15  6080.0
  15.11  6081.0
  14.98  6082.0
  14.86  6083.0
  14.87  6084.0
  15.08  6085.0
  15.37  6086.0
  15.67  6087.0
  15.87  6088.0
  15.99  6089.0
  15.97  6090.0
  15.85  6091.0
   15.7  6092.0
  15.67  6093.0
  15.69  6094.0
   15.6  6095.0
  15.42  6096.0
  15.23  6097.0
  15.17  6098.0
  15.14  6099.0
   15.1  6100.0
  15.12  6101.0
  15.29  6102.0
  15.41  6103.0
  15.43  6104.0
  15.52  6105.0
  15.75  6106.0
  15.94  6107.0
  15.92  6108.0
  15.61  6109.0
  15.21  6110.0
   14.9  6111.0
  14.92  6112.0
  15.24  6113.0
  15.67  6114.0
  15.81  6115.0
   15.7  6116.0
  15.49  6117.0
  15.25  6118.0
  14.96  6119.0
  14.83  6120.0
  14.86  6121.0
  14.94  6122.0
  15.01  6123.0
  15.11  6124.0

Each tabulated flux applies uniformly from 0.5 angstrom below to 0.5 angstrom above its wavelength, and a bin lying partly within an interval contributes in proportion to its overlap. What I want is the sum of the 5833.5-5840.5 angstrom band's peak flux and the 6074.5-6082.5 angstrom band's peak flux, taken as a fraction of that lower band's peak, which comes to 2.03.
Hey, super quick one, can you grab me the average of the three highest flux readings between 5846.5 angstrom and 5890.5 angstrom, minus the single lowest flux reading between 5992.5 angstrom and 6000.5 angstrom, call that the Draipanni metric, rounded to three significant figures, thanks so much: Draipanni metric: 1.07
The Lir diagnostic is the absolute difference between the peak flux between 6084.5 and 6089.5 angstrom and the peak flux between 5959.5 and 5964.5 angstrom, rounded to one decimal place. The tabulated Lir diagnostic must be 0.1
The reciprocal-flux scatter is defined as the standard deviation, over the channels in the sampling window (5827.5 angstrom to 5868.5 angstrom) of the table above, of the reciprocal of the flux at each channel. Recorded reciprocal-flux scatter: 0.0019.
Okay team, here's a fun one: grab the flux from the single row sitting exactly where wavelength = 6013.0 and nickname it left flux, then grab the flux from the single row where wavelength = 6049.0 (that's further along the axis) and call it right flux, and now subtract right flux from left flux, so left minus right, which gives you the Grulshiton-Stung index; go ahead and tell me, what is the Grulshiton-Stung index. -0.8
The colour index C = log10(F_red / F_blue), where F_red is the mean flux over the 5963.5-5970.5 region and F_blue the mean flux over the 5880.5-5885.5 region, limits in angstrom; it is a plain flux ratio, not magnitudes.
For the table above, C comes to 0.057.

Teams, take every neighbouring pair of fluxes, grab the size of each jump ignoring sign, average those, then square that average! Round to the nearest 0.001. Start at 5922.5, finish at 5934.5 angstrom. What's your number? 0.021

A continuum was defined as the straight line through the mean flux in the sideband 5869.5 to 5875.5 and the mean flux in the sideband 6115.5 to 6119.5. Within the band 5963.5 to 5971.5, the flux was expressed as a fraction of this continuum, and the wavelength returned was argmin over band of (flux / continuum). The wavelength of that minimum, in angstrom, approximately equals 5964.0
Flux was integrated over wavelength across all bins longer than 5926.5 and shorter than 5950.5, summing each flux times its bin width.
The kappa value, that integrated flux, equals 367.1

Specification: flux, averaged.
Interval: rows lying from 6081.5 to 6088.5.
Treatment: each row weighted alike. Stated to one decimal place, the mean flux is 15.2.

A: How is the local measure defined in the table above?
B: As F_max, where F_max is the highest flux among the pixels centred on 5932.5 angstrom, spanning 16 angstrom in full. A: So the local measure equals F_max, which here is 15.83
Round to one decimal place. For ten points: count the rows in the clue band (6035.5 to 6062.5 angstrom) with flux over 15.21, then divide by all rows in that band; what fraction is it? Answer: 1.0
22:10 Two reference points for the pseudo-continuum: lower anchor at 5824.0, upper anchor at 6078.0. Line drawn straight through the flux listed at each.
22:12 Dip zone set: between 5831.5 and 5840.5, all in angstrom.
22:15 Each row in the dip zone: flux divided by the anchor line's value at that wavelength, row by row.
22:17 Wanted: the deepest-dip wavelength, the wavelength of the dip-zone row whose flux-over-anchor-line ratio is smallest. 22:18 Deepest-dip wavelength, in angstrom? 5832.0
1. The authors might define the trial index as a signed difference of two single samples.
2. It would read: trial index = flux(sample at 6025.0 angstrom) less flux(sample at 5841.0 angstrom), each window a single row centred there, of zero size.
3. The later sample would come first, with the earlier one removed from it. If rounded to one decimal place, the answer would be -1.0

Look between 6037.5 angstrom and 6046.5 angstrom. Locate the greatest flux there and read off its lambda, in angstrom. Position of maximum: 6041.0 angstrom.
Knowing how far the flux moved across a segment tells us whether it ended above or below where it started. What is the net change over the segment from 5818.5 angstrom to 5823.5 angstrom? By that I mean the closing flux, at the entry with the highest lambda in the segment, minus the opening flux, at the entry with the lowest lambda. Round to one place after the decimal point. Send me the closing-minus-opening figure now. 0.4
